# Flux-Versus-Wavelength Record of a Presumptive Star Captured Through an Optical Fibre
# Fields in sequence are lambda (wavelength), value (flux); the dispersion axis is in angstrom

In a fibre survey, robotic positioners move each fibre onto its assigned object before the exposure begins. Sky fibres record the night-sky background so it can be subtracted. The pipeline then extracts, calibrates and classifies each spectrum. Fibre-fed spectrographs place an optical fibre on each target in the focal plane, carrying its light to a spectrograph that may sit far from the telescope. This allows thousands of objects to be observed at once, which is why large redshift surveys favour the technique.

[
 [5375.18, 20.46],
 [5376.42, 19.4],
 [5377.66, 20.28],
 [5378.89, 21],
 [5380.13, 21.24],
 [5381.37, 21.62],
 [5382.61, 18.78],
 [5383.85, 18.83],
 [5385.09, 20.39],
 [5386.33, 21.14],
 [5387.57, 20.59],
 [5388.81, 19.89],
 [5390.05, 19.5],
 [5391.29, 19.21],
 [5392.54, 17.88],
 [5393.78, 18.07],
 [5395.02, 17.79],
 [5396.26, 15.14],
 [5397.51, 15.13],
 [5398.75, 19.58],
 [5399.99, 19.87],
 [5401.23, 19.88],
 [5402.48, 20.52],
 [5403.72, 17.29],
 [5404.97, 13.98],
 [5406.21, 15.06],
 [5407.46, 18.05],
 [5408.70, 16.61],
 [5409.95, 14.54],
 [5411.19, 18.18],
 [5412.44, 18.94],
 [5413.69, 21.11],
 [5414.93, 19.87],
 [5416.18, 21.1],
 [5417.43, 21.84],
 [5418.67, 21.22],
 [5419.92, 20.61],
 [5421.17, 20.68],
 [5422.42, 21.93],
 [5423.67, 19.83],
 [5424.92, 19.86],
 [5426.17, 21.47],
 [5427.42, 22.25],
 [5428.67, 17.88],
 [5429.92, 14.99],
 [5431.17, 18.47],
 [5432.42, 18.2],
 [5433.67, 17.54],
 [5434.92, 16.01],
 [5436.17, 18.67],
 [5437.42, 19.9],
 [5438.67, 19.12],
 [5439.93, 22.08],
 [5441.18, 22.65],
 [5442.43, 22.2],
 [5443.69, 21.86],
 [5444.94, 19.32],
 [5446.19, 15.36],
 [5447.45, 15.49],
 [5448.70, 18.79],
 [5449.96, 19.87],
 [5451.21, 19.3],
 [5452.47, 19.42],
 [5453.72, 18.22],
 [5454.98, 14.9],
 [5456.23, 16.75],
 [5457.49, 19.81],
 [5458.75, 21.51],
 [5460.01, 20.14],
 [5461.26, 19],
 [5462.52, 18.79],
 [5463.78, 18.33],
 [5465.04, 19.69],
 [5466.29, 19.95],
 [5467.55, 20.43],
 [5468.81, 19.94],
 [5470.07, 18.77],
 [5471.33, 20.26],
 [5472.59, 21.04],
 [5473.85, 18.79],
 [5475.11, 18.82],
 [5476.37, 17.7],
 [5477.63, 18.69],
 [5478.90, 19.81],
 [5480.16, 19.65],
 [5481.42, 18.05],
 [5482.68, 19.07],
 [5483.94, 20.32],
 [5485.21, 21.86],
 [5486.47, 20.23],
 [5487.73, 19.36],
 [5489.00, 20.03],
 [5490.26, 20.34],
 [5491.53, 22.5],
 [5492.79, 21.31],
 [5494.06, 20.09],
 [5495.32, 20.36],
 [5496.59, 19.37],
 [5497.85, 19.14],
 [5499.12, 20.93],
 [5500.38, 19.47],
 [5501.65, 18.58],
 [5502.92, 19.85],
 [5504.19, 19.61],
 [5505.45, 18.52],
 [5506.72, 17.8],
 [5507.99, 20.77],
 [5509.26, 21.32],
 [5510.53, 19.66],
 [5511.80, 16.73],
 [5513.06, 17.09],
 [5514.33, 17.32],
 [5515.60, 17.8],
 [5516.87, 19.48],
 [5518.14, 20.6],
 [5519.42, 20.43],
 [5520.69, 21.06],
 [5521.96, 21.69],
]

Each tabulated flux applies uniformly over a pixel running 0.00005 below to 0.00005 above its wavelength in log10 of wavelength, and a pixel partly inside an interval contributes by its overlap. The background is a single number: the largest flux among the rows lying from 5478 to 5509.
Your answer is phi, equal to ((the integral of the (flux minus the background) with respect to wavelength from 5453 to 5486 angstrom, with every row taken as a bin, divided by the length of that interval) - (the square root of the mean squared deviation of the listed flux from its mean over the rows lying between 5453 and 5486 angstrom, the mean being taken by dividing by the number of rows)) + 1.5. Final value -3.2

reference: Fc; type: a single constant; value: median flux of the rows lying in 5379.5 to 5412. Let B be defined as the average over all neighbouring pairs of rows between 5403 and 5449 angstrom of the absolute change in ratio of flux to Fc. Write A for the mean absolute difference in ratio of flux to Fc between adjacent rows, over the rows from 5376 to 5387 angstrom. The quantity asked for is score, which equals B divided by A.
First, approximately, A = 0.049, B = 0.088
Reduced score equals 1.79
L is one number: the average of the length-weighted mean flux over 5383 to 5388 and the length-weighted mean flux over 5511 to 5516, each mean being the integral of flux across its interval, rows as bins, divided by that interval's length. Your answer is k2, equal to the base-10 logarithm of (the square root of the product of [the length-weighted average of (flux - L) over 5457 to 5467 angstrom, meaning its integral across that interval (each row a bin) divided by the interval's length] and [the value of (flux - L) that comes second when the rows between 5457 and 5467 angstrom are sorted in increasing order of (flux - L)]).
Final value -0.7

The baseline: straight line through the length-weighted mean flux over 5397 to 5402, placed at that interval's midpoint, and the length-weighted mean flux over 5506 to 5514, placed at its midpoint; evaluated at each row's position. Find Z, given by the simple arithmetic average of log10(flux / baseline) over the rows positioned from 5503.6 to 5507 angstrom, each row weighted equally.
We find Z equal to -0.005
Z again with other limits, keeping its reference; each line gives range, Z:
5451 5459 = -0.008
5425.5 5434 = -0.005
